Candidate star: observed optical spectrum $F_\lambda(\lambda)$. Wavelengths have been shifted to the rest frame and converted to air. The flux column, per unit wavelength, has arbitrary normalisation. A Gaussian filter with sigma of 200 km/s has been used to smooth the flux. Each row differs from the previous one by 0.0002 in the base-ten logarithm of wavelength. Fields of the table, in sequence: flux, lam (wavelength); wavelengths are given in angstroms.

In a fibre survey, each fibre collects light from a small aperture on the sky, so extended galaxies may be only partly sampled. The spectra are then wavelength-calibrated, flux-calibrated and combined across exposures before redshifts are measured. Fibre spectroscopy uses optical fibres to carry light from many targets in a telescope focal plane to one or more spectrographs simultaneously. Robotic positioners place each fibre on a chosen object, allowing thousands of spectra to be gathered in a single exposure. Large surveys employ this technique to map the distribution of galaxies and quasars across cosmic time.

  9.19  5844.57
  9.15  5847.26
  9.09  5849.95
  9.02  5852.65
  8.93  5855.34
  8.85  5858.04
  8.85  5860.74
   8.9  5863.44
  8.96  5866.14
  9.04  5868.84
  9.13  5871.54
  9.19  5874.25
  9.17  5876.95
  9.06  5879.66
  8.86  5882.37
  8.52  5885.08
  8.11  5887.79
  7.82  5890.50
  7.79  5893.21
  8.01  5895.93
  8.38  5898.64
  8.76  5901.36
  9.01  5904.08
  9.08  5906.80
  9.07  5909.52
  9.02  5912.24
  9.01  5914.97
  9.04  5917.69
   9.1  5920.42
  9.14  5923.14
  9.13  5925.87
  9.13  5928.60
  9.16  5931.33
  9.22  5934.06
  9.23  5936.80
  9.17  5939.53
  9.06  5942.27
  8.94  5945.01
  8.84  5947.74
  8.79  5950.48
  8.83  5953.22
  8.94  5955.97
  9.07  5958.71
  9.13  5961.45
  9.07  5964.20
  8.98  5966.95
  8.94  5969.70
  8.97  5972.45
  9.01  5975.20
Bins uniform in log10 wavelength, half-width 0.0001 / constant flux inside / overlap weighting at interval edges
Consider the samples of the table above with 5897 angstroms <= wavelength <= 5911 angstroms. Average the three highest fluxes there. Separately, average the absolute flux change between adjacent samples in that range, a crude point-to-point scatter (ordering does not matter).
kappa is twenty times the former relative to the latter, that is 1020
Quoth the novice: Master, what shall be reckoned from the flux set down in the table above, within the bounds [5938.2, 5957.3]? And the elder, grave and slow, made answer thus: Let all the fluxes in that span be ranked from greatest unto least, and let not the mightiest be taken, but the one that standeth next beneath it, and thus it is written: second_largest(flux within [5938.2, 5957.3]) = 9.06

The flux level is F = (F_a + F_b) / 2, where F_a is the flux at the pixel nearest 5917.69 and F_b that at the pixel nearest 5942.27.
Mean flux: 9.05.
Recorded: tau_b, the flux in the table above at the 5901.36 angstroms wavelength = 8.76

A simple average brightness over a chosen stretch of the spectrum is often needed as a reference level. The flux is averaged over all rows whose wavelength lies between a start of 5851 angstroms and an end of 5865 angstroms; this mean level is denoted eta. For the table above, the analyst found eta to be 8.91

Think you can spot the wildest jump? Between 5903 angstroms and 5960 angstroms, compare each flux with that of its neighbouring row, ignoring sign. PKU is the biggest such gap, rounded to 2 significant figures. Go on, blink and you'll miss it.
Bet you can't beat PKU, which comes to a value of 0.13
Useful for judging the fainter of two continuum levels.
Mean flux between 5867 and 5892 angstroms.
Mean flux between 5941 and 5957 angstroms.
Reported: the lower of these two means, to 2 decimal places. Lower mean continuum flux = 8.77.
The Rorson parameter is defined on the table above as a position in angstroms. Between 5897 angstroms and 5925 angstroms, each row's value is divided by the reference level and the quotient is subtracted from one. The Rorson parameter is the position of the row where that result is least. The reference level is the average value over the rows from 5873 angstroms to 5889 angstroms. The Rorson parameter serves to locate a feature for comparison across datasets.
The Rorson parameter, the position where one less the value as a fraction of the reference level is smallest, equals 5923.14 angstroms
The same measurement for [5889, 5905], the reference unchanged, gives 5904.08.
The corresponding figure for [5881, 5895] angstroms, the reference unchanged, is 5882.37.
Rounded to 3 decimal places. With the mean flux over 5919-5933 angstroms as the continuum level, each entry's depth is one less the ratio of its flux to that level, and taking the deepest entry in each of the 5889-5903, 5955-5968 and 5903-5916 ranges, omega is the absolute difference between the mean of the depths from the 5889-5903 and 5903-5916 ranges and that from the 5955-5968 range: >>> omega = 0.059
